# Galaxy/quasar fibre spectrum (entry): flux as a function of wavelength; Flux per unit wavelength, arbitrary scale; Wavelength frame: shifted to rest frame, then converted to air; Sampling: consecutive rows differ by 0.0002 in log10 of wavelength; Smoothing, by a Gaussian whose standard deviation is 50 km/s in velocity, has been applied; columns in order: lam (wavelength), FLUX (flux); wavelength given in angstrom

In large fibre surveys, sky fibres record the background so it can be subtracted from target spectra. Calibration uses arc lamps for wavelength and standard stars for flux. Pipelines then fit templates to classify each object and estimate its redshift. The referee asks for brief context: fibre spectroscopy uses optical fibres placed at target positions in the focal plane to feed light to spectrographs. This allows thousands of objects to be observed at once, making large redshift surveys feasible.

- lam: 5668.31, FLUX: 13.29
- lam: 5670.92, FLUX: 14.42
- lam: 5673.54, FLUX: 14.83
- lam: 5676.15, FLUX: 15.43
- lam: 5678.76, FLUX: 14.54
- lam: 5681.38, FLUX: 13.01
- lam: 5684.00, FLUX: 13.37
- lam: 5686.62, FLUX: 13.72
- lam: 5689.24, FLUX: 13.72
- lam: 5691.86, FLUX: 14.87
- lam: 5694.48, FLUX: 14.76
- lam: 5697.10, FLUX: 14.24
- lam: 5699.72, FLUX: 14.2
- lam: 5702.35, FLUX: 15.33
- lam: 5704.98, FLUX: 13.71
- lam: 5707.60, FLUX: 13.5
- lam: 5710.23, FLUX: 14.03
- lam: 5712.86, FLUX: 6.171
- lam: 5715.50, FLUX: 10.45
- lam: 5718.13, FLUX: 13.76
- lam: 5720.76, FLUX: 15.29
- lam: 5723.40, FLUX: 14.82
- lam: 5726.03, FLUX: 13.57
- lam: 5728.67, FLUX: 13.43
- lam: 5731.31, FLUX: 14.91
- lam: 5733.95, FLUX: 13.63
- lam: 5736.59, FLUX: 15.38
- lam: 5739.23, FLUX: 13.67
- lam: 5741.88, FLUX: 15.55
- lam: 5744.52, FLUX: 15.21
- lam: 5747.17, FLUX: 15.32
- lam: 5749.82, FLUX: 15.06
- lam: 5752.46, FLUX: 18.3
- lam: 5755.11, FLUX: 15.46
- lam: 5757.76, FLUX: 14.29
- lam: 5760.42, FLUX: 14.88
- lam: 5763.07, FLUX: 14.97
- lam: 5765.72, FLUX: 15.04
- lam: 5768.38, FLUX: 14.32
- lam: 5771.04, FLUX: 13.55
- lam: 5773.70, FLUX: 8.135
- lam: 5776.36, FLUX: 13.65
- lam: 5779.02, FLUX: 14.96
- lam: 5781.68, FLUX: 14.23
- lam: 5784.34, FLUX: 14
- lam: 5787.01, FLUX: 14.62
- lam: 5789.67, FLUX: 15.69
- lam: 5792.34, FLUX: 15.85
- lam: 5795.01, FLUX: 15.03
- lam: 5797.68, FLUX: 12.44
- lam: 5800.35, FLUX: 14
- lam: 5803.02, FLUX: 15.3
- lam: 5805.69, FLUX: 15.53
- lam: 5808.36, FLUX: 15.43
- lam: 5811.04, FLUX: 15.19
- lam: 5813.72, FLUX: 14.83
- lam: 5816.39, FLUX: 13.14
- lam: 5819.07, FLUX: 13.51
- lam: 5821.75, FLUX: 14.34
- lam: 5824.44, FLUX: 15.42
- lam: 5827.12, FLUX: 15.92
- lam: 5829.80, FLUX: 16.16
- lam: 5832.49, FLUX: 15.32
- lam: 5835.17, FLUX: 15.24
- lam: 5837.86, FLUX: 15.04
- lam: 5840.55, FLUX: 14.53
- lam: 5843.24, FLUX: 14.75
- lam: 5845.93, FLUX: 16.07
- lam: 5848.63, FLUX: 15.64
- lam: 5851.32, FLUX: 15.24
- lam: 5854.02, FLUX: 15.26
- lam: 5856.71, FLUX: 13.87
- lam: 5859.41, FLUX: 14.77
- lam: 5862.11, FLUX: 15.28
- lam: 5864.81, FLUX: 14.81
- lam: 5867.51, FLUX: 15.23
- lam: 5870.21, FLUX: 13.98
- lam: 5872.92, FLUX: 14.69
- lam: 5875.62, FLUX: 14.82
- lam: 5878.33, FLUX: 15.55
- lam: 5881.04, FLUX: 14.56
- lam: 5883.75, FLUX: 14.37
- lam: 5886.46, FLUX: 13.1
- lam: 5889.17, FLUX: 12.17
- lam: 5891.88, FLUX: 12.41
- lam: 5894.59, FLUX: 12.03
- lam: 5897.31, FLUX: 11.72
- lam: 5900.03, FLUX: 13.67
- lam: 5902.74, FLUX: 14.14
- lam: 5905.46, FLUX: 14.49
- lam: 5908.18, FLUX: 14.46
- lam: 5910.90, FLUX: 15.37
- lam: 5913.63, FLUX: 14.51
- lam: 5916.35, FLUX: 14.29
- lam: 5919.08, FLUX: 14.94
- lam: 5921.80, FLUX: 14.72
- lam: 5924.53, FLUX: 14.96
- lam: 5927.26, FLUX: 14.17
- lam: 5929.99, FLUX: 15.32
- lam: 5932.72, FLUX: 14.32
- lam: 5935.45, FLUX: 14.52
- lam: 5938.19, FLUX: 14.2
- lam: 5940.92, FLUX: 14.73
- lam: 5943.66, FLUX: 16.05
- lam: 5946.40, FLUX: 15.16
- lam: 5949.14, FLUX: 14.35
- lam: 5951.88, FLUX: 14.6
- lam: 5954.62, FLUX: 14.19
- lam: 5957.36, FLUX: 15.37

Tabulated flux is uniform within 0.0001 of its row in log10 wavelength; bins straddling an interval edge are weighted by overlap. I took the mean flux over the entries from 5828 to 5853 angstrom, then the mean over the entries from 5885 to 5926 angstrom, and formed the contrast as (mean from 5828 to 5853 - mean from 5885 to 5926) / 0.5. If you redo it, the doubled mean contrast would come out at 3.1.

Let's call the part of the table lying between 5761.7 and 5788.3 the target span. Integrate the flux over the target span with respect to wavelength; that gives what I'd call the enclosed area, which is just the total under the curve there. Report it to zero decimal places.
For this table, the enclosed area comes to 366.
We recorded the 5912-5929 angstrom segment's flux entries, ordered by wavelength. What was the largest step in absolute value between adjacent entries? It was 0.8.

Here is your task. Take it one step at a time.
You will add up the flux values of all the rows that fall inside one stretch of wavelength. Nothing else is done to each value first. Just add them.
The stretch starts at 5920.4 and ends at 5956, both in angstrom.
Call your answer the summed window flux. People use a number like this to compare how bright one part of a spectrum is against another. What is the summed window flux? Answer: 191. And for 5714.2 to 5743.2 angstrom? 154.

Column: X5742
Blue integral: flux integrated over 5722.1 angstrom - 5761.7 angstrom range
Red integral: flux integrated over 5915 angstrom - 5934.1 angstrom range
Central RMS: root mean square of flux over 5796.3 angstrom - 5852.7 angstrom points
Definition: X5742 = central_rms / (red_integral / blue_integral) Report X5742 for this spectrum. 31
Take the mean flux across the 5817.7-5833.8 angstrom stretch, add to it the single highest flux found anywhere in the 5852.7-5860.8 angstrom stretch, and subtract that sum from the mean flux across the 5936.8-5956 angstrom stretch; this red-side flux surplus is -15.6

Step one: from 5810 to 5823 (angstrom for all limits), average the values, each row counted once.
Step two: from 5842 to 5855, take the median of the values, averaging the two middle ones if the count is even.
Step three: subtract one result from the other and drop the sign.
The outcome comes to 1.1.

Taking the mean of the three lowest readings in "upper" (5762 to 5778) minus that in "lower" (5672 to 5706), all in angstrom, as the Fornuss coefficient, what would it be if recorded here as -1.6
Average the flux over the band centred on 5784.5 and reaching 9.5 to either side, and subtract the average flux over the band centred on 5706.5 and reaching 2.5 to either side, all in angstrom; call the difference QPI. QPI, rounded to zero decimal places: 1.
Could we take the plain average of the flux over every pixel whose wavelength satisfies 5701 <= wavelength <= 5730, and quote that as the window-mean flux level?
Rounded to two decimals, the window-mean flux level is 13.10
